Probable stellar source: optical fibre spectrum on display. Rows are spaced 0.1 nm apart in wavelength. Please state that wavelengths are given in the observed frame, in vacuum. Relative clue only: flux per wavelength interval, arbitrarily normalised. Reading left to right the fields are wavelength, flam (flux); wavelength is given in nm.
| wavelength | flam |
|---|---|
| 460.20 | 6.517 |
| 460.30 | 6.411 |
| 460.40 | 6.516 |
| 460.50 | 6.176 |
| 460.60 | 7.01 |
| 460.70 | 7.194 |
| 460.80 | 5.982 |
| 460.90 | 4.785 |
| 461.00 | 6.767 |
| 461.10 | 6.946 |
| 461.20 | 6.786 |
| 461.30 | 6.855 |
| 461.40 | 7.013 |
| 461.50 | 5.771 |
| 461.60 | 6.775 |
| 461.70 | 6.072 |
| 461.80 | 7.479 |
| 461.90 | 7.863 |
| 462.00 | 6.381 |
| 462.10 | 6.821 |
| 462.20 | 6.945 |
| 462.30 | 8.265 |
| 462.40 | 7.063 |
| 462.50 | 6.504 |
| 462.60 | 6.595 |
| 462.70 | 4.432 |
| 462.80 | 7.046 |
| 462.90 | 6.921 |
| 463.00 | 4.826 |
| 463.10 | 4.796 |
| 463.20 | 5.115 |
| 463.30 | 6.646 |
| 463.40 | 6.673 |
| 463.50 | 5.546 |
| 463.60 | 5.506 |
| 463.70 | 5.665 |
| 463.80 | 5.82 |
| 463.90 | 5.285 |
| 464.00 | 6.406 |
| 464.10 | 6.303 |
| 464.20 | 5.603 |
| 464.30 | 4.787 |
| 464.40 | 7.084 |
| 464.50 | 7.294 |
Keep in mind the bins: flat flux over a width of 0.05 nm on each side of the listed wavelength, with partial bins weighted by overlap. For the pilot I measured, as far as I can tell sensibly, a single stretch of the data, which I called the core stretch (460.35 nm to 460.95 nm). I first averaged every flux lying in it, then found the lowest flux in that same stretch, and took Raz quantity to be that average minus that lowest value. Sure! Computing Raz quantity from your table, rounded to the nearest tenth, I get 1.5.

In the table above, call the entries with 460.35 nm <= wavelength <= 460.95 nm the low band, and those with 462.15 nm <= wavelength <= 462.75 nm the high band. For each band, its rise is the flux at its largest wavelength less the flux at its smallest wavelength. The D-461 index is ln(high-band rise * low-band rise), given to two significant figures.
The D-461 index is 1.5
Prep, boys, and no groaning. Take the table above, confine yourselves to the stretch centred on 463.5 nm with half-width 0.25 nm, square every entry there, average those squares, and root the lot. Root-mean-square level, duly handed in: 6.0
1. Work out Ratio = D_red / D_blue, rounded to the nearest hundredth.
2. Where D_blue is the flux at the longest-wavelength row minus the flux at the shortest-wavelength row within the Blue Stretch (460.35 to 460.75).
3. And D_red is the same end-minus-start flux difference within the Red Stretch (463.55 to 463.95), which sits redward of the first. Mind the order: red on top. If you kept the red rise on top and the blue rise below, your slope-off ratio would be -0.33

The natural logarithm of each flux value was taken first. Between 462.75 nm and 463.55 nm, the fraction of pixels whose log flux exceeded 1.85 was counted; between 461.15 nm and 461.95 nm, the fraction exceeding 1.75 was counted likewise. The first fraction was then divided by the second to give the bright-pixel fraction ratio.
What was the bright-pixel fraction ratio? 0.50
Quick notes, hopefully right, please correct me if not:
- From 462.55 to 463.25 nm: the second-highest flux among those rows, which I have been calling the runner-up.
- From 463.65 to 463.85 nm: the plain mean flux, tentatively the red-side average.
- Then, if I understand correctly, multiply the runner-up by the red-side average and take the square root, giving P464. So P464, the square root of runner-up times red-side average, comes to 6.30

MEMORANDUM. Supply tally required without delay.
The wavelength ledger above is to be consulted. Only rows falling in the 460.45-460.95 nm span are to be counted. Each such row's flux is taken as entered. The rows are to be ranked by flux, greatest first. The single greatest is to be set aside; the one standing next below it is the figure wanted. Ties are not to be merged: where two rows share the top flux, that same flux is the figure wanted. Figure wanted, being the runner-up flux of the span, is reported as 7.01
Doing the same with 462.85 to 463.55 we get 6.673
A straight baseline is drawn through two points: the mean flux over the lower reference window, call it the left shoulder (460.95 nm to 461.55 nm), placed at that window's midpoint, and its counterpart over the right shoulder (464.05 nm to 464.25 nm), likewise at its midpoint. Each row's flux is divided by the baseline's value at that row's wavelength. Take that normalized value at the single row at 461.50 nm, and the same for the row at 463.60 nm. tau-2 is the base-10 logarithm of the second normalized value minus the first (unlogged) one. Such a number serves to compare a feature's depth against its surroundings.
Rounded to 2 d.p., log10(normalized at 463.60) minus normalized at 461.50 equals -0.91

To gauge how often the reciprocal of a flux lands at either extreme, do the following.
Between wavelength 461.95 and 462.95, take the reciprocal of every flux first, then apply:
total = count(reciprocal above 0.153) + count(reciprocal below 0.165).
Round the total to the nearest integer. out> 12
